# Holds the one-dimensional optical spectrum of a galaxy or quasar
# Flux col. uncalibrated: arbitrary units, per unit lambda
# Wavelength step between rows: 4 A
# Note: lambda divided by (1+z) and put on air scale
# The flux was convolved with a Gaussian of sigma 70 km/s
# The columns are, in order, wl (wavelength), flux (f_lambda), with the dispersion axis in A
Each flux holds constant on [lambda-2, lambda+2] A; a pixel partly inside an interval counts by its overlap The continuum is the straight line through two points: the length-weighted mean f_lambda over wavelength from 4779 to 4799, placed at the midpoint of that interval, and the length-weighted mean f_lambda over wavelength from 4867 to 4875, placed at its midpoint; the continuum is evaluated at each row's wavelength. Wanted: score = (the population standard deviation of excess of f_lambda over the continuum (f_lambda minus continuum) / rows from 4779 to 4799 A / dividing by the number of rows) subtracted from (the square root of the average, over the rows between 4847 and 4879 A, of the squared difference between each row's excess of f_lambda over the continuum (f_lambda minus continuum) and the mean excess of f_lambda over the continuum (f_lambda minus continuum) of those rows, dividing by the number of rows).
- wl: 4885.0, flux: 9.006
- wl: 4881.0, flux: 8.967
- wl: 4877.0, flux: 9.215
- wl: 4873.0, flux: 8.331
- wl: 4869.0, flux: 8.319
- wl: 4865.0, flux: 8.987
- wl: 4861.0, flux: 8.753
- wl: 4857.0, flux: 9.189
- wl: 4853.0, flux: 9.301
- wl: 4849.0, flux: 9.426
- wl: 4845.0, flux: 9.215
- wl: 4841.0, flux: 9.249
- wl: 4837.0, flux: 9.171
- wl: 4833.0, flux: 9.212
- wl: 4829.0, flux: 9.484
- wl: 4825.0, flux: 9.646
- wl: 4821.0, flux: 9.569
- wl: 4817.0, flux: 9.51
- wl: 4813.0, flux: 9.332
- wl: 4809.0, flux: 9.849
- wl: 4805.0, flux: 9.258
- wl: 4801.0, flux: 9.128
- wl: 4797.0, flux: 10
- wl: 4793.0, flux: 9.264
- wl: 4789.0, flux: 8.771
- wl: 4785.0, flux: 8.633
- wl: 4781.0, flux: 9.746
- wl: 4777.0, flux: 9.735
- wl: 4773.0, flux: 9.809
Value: -0.2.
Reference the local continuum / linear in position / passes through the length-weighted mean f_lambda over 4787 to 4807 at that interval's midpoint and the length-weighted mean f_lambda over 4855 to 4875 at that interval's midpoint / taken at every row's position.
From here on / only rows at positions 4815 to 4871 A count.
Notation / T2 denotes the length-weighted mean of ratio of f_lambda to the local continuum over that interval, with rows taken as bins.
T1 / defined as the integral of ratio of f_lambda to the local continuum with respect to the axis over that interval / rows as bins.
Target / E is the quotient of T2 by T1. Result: 0.018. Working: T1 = 58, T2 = 1.04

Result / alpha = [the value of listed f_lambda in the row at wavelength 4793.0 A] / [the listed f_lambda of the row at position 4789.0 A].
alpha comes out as 1.06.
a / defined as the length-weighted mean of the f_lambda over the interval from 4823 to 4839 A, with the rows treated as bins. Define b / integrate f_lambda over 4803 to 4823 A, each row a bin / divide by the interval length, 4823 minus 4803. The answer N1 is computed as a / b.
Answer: 0.99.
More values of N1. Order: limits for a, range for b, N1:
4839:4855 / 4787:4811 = 0.99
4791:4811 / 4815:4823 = 1.00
